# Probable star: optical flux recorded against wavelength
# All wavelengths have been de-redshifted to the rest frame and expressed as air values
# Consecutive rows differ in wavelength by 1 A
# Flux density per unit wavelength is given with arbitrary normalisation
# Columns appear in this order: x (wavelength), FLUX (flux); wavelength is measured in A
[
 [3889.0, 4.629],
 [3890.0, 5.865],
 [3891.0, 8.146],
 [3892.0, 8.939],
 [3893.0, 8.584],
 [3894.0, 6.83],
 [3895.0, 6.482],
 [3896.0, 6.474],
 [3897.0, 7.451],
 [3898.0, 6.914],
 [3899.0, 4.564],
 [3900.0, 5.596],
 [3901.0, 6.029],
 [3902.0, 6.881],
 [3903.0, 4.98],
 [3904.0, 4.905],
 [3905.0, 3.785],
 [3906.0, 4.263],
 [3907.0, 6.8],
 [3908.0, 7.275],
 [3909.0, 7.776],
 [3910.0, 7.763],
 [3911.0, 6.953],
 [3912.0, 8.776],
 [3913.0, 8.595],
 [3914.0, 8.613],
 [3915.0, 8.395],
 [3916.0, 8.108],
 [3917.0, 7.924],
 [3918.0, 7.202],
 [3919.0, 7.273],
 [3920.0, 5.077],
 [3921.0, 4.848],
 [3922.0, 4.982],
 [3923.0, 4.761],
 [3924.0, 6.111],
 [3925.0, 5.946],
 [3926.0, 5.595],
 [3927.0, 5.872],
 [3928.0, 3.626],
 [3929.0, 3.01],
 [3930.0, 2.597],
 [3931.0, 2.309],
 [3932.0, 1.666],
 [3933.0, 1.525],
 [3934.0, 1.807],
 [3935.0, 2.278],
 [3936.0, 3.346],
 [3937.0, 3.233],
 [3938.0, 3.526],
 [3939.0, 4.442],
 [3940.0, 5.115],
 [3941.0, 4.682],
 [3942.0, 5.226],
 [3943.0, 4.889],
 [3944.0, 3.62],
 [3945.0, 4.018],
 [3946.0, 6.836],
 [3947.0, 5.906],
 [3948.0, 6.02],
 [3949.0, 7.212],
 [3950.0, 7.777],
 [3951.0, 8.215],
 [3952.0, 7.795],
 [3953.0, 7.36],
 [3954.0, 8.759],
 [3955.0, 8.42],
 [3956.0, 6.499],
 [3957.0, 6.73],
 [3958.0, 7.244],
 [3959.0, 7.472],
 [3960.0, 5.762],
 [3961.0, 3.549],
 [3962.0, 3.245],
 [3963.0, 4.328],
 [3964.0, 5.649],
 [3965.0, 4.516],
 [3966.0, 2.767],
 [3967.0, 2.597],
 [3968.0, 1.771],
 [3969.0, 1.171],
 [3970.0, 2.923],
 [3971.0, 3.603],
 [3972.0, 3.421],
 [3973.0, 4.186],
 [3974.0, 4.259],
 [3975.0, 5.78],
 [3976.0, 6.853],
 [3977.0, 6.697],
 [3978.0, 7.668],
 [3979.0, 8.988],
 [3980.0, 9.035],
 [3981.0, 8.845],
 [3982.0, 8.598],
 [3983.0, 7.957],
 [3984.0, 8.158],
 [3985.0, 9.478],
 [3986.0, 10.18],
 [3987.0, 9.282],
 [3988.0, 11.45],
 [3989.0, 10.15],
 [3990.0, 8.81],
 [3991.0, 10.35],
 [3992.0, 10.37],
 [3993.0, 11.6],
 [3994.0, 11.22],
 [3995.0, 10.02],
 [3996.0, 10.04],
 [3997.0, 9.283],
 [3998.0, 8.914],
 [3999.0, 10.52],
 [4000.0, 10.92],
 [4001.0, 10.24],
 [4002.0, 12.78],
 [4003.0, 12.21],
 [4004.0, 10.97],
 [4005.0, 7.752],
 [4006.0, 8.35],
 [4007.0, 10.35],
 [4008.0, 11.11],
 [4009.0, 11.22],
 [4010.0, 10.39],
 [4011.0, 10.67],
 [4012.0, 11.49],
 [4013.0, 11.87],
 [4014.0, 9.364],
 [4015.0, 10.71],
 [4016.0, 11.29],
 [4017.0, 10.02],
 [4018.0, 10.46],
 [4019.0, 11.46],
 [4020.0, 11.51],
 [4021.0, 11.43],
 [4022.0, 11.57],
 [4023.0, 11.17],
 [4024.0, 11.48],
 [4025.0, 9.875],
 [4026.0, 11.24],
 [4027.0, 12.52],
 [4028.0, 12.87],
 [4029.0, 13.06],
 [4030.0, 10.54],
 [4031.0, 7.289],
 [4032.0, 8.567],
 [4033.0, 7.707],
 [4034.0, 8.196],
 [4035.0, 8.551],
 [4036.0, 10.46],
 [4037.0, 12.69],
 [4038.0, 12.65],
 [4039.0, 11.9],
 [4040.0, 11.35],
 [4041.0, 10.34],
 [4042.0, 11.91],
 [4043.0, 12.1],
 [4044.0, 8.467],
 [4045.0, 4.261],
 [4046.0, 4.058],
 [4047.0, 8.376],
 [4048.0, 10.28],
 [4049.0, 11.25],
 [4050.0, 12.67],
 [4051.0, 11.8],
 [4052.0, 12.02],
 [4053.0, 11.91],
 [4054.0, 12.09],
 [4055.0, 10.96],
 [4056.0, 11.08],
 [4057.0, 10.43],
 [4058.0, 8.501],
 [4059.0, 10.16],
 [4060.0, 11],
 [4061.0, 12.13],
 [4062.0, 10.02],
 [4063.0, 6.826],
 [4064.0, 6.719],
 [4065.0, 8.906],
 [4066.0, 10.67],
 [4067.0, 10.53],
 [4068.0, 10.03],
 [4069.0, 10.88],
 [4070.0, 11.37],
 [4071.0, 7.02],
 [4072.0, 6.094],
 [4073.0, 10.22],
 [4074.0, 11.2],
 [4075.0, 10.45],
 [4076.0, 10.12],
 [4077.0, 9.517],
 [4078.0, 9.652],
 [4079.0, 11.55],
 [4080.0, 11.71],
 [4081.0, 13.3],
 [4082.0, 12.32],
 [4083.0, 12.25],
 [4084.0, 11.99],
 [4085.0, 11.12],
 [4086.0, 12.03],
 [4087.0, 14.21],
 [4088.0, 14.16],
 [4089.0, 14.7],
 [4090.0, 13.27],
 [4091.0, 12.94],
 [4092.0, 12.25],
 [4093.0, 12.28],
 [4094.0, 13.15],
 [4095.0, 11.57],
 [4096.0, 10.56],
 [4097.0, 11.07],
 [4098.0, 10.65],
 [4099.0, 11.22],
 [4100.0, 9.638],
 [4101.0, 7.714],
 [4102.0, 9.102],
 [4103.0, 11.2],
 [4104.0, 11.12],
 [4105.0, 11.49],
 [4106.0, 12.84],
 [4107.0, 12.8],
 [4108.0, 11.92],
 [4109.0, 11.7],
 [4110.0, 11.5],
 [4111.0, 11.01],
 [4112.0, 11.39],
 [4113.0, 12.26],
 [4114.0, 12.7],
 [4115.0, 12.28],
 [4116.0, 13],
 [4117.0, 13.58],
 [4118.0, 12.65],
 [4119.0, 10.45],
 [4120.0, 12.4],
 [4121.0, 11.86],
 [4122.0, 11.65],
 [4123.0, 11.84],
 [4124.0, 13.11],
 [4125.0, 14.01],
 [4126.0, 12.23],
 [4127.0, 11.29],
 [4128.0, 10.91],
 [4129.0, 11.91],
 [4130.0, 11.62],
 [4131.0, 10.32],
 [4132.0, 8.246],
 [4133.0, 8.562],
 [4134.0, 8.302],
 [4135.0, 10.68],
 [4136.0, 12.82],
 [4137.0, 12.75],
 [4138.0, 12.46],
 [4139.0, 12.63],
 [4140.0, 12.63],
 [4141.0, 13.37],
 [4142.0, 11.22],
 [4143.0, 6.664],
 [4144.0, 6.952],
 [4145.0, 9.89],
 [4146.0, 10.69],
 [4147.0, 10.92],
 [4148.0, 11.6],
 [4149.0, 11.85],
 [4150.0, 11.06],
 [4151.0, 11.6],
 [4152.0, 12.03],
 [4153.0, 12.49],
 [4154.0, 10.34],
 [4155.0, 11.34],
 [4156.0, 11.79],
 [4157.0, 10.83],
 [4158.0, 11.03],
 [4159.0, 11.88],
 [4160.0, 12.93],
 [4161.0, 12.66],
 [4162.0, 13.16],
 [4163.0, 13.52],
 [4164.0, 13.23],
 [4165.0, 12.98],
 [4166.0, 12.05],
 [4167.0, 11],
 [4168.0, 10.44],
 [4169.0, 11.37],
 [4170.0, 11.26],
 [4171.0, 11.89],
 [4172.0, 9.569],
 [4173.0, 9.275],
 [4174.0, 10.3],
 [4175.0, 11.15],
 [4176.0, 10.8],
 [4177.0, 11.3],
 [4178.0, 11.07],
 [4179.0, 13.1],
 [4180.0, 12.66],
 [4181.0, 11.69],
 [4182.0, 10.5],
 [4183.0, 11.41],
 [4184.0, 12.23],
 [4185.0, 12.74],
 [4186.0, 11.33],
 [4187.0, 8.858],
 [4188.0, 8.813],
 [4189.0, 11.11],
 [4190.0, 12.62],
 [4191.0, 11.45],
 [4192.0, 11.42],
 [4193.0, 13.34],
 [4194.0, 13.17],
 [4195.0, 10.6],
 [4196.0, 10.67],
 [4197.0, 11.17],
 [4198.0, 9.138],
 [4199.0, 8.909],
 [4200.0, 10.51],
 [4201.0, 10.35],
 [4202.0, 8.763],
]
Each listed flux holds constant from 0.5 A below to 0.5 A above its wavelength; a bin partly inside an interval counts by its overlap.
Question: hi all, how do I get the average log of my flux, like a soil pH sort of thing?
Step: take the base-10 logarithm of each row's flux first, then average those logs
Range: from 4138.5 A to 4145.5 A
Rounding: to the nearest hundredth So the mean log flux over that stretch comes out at 1.01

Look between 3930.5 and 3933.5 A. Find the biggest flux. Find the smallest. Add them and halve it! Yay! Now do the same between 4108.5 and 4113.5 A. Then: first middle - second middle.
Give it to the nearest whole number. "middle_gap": -10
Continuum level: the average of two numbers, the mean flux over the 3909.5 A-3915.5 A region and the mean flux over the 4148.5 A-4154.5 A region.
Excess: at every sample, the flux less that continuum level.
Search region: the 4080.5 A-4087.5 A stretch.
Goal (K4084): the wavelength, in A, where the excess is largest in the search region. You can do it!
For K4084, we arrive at 4087.0 A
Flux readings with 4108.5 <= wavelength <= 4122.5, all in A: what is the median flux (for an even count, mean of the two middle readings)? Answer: 12.1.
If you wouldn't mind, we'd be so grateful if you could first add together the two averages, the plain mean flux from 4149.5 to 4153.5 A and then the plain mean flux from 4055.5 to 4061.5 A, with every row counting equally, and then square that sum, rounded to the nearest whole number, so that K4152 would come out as 499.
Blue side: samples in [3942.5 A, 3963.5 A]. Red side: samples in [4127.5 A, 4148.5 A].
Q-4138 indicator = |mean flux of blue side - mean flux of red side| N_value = 4.5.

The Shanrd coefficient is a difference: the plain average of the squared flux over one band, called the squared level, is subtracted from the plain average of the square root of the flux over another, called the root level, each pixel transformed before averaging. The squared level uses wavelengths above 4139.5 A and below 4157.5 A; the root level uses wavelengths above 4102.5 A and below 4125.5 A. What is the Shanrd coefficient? -119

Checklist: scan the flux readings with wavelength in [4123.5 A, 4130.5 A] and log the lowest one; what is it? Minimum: 10.91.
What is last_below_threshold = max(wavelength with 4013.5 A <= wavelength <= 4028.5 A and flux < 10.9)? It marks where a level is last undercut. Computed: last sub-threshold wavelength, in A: 4025.0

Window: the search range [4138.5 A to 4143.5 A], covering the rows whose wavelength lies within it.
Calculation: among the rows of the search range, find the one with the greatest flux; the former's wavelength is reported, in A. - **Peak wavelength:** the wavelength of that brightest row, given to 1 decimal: 4141.0 A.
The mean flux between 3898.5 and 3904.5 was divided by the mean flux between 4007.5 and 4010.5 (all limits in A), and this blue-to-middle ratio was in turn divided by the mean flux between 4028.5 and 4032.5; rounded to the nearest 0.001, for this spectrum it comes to 0.051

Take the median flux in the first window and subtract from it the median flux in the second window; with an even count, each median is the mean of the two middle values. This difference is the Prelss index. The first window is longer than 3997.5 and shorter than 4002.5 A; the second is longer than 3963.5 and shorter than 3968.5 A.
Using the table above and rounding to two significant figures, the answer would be 7.8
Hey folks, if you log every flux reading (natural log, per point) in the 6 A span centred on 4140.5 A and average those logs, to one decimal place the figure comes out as 2.4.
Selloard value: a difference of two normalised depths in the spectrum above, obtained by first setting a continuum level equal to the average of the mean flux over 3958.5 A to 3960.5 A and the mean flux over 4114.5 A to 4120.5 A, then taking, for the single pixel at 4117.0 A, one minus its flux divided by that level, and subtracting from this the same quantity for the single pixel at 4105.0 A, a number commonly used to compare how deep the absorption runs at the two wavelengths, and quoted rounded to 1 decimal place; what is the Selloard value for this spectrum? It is -0.2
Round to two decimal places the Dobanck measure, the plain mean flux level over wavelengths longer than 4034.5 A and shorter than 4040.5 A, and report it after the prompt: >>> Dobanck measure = 11.27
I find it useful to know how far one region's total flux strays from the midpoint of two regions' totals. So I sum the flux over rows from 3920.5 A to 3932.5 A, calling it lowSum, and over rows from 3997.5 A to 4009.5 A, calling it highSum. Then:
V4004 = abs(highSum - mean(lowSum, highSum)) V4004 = 37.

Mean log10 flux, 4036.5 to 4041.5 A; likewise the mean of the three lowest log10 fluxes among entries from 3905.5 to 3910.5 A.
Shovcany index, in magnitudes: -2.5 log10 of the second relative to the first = 0.35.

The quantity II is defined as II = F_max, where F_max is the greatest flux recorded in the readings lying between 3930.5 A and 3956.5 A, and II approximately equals 8.759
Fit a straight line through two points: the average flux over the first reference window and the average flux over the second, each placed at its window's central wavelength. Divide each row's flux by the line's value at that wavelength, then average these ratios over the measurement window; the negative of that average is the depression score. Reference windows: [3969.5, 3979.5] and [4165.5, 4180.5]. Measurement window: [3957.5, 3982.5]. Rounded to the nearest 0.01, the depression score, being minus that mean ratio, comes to -0.98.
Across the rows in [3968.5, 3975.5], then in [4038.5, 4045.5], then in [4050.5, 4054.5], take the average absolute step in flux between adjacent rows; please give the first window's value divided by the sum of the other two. 0.41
